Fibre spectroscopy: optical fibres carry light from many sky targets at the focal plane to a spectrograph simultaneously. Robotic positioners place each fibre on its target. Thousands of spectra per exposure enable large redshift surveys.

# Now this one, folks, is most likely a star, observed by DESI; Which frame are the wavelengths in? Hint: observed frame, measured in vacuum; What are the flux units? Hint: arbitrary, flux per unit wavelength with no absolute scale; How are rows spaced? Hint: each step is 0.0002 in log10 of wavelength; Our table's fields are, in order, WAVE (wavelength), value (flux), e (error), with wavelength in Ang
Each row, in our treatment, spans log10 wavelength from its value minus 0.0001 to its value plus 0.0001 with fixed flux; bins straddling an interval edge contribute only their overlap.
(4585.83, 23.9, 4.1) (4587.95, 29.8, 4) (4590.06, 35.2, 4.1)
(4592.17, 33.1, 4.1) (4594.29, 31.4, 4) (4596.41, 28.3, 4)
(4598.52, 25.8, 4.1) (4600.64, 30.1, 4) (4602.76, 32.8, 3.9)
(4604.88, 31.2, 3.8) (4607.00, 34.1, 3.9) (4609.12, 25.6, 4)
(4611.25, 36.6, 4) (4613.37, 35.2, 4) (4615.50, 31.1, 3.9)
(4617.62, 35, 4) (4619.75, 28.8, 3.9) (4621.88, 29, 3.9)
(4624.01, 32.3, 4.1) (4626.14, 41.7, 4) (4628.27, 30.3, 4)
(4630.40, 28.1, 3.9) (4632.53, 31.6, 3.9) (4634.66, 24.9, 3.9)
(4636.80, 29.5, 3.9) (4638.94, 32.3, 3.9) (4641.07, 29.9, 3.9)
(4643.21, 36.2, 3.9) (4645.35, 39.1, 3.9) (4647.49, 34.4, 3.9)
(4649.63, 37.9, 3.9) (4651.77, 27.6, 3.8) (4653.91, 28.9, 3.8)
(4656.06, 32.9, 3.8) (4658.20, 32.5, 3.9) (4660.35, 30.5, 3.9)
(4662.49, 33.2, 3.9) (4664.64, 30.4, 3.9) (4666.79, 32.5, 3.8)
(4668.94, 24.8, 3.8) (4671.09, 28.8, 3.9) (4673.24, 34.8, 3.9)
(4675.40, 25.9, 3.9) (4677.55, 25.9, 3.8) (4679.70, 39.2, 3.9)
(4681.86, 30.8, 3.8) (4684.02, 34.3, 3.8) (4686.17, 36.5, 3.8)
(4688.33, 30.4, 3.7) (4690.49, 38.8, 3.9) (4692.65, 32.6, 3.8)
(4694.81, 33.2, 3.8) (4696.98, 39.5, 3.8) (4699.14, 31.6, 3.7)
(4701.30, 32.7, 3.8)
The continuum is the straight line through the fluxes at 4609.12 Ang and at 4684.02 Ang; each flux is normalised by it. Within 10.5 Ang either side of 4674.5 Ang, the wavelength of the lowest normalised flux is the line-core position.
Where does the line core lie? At 4668.94 Ang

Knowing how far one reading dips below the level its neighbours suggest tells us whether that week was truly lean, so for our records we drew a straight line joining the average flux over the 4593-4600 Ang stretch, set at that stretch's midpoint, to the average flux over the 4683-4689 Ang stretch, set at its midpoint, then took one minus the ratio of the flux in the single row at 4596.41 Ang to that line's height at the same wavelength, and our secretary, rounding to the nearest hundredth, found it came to 0.01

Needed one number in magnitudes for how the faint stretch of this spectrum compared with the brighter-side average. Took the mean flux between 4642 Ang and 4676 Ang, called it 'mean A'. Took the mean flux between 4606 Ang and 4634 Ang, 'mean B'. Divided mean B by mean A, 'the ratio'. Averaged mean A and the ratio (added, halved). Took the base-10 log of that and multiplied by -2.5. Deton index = -3.04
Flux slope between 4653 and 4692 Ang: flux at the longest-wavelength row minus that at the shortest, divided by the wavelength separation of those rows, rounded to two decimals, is 0.27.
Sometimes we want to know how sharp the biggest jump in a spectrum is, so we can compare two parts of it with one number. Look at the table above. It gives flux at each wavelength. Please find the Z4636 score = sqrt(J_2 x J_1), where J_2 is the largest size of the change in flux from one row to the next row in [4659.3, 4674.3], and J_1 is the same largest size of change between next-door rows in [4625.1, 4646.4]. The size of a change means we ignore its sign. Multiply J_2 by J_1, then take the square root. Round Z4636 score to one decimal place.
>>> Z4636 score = 9.4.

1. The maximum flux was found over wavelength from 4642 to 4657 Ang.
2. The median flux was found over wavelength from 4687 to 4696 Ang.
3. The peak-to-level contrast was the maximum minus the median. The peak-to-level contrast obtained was 6.2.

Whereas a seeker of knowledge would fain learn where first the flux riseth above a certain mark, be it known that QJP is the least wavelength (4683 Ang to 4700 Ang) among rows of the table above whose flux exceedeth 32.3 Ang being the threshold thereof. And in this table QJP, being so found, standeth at 4684.02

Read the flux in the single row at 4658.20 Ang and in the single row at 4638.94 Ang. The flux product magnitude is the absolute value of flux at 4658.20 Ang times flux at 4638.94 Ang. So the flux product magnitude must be 1050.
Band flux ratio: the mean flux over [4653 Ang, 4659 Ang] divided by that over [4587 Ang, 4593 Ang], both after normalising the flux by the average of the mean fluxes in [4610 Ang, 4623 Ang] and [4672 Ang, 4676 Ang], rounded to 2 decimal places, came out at 0.96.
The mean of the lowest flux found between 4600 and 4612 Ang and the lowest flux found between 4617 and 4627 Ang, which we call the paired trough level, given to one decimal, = 27.2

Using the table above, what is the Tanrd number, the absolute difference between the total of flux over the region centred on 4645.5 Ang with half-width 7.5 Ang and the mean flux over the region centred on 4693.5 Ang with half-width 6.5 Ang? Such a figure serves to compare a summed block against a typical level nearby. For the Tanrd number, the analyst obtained 203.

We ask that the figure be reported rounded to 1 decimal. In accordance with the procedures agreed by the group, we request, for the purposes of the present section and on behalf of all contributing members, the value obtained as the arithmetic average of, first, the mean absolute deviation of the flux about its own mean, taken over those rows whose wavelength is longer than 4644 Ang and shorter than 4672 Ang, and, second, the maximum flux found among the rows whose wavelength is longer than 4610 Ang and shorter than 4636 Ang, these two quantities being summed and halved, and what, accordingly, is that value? 22.4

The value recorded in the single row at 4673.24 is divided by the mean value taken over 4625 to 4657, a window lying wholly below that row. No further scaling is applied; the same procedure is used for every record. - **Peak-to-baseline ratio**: 1.08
